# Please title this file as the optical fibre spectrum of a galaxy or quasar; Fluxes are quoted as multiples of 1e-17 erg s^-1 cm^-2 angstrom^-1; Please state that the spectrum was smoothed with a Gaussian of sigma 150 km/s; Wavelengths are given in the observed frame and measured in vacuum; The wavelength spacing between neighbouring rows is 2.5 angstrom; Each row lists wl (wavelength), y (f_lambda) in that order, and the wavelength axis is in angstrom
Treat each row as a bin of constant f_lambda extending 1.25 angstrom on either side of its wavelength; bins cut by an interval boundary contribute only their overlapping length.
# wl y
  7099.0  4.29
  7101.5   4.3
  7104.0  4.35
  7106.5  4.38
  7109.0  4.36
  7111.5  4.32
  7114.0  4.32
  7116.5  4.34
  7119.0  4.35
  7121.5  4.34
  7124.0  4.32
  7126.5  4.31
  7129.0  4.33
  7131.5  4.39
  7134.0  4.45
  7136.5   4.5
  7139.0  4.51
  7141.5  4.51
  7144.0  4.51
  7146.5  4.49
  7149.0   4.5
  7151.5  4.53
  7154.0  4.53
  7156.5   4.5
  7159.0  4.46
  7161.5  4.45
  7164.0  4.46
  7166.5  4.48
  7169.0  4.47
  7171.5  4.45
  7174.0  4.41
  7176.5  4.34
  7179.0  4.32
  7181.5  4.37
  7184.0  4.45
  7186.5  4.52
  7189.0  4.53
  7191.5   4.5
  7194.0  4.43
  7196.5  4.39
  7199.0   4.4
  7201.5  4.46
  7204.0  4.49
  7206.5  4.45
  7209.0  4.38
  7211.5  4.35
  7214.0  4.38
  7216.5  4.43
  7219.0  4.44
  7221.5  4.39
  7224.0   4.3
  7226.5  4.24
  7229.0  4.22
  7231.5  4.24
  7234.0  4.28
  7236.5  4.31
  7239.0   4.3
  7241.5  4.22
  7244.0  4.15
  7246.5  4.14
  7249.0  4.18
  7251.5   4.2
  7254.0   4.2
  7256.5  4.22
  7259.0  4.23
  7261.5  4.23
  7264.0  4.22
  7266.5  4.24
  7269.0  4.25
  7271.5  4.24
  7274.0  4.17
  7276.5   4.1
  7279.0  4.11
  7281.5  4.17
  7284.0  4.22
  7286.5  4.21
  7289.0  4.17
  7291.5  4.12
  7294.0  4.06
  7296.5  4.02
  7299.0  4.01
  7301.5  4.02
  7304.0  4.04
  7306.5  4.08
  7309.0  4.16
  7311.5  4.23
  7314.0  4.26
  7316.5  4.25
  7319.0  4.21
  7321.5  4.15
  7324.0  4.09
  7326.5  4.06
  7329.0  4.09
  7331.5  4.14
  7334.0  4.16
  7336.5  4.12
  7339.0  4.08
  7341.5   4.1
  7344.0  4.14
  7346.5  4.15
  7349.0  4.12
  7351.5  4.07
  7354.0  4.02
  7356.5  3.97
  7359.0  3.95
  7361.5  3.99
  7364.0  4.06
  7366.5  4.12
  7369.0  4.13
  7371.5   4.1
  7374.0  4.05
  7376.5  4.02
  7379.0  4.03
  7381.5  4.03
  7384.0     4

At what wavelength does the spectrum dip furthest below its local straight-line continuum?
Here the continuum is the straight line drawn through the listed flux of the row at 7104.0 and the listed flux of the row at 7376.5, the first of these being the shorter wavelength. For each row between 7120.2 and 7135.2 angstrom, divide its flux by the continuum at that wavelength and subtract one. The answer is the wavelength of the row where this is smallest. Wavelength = 7126.5 angstrom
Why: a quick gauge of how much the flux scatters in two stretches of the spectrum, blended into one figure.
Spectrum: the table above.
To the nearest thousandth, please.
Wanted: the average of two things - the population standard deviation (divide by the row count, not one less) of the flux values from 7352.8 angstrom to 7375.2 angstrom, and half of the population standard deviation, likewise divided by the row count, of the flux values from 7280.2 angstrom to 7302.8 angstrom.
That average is 0.051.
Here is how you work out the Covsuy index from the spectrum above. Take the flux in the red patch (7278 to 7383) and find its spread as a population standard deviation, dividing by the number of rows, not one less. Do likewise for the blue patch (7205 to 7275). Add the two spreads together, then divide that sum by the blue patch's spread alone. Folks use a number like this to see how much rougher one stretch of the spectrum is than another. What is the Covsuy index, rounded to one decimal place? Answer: 1.9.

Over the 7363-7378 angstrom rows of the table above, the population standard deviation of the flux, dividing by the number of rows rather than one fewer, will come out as 0.040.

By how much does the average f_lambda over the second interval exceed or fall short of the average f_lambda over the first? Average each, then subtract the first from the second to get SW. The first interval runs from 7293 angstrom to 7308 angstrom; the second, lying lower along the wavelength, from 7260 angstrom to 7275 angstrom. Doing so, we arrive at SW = 0.19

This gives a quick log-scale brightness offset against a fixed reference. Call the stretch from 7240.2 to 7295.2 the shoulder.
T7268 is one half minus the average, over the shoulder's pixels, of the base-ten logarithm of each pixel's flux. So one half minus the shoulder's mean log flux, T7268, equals -0.122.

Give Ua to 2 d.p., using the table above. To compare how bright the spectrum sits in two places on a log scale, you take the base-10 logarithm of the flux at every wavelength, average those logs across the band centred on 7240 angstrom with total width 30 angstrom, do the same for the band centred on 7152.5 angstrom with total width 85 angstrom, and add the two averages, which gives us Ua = 1.27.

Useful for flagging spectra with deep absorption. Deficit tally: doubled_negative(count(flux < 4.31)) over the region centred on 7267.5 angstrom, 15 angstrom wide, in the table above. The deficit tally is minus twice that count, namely -12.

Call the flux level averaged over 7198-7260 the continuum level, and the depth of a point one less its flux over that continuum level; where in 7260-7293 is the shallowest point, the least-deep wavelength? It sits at 7269.0 angstrom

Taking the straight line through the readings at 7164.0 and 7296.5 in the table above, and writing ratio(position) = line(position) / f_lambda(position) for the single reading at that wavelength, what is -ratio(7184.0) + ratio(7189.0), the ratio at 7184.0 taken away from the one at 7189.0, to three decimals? -0.021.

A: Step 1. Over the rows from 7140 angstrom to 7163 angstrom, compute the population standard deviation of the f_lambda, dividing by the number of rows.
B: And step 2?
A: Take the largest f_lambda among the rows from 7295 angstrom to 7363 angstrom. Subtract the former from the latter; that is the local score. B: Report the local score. 4.23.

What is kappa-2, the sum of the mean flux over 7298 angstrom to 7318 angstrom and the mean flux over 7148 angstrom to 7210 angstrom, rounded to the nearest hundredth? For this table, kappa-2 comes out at 8.58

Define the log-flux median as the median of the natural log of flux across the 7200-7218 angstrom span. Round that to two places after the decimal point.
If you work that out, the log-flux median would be 1.49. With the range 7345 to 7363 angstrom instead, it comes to 1.39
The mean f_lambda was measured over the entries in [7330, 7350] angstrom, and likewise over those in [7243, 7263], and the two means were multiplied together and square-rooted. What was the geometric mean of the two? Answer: 4.16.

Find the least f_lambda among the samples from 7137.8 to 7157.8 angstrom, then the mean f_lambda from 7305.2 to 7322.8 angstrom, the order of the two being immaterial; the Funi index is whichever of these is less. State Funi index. 4.19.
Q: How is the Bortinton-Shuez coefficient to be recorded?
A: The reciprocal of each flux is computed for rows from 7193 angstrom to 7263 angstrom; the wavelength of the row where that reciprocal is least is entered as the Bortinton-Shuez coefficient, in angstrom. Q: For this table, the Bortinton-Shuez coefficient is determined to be 7204.0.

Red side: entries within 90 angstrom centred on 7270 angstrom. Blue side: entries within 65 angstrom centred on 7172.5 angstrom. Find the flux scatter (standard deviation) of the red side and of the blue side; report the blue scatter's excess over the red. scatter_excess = -0.022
